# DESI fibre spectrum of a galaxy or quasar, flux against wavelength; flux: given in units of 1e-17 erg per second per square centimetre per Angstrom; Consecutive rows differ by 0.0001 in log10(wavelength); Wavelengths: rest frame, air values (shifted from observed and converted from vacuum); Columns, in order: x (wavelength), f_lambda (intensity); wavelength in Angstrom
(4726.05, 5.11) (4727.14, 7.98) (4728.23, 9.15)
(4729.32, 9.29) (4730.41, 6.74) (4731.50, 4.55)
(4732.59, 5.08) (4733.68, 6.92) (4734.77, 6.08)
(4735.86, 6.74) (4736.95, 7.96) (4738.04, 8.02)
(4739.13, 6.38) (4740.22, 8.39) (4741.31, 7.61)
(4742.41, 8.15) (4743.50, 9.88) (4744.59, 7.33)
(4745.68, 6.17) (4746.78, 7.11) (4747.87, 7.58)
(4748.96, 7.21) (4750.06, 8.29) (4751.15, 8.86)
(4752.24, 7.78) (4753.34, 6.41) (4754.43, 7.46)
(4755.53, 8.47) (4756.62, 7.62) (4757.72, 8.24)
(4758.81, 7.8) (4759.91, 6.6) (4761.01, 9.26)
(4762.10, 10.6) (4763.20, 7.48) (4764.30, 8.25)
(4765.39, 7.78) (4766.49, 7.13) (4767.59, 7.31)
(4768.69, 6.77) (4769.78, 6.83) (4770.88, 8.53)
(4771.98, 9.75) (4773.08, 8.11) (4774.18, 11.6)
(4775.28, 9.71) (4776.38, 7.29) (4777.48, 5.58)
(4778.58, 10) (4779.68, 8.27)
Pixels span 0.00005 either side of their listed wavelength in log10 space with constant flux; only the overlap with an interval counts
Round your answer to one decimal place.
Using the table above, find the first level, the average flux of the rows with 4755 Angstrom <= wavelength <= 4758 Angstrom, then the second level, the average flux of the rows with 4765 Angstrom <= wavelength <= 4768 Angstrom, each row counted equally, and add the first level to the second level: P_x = 15.5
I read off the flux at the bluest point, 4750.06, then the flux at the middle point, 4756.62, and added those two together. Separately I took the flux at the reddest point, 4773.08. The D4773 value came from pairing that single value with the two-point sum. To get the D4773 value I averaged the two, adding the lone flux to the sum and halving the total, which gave 12.0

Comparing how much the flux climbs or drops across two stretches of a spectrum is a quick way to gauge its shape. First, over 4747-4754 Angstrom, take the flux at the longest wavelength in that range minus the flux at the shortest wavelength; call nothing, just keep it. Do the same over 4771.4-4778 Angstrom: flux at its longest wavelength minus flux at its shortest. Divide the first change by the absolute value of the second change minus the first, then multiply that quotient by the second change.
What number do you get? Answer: 1.6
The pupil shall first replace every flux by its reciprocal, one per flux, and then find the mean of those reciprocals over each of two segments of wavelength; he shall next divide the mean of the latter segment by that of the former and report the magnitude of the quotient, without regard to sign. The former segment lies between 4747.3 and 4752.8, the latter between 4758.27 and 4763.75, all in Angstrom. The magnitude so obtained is 0.97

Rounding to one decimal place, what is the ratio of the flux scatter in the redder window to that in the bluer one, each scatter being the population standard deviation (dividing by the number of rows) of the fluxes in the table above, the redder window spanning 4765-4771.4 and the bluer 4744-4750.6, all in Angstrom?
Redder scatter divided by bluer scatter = 1.0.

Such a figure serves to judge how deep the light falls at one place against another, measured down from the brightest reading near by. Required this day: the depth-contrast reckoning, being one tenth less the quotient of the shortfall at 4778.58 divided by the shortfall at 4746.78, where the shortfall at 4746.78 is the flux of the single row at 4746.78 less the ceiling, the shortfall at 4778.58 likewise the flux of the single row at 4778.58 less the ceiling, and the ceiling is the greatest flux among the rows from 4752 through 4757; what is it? 1.2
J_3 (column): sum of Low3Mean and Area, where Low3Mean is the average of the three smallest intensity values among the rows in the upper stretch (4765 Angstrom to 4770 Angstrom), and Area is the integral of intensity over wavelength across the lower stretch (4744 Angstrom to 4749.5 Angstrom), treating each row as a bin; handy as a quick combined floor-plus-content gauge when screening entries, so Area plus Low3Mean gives 46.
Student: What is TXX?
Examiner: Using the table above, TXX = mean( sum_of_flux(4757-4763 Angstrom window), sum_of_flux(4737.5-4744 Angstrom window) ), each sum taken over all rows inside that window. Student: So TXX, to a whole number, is 45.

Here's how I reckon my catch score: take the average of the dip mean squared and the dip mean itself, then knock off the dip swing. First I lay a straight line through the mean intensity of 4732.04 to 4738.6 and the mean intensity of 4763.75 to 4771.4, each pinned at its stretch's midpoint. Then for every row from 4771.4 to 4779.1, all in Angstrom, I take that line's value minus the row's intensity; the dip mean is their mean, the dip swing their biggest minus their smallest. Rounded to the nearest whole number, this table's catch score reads -6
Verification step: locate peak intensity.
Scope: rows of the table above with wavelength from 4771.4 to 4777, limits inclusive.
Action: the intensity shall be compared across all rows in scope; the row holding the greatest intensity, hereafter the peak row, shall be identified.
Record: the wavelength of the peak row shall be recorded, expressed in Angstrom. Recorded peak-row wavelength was 4774.18 Angstrom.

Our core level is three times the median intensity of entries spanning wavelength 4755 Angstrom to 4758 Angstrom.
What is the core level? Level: 24.7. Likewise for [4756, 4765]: 24.1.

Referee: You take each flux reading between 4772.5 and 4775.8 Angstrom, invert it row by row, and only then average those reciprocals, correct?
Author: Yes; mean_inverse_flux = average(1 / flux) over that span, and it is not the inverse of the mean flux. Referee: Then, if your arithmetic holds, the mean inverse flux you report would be 0.104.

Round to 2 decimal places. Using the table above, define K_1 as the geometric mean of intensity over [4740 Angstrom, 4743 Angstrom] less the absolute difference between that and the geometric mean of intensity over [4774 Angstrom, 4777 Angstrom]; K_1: 6.72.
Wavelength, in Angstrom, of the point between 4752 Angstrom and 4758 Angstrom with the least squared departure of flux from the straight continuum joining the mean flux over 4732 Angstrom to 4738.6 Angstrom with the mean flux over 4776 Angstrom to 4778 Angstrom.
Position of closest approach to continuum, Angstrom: 4753.34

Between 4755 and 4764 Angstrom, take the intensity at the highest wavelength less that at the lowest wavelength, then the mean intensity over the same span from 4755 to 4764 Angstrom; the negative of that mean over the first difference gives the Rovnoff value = 8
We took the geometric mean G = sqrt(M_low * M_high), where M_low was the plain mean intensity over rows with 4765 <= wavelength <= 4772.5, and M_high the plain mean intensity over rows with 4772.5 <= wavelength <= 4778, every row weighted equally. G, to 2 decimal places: 8.09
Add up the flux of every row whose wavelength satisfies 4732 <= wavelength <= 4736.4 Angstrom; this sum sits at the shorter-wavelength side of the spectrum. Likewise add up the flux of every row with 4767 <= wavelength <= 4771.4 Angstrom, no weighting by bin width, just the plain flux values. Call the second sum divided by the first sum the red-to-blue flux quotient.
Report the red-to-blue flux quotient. 1.19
